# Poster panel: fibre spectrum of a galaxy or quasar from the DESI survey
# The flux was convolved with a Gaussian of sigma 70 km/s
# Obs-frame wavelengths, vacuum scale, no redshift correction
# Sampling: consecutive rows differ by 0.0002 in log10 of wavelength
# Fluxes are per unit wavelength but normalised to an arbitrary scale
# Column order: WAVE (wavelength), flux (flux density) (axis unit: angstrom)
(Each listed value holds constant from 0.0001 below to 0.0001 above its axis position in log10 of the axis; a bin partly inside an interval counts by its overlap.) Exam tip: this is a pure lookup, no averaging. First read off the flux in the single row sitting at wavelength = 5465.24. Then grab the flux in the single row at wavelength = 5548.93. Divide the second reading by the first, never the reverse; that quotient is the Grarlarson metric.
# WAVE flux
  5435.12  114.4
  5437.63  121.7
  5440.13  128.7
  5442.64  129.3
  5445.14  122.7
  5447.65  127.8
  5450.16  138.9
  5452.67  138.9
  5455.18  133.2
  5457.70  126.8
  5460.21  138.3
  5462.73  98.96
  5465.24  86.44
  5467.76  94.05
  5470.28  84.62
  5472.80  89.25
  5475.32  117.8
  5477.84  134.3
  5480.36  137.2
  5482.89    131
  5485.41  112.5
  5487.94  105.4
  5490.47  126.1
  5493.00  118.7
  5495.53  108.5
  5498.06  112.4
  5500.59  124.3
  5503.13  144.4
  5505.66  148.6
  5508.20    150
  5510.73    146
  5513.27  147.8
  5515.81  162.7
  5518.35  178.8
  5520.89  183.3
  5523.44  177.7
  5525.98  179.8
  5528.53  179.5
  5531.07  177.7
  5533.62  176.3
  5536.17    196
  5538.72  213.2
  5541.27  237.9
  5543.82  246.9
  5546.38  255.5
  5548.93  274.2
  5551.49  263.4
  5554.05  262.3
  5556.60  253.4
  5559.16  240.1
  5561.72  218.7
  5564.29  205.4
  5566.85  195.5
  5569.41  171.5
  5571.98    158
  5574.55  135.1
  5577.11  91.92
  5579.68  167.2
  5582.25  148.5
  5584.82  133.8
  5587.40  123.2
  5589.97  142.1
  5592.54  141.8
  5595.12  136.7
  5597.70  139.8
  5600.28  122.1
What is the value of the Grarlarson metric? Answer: 3.2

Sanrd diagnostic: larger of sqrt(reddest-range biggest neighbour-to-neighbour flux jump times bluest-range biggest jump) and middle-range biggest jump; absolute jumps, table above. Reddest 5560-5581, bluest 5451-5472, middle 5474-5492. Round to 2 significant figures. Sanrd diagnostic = 54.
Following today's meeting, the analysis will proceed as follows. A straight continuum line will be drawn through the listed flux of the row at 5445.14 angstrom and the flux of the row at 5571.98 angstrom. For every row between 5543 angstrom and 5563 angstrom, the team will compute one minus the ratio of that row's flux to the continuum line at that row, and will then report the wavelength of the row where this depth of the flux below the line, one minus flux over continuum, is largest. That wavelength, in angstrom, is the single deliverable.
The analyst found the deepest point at 5561.72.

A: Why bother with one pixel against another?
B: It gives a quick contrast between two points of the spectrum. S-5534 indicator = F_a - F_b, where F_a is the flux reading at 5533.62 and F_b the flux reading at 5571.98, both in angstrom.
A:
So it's 18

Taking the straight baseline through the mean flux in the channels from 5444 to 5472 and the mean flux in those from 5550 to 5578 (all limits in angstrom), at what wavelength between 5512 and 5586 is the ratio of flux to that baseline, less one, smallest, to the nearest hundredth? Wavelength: 5577.11 angstrom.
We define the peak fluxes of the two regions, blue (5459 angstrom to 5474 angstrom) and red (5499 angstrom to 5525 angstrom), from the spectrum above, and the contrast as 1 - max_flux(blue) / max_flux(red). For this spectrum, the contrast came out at 0.25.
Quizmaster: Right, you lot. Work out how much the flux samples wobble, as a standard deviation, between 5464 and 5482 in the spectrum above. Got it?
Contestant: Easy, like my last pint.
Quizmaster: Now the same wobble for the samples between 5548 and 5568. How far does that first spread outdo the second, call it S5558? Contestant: -6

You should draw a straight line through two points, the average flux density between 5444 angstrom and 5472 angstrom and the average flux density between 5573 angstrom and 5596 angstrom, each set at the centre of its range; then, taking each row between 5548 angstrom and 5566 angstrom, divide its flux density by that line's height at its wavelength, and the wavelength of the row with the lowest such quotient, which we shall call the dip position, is 5564.29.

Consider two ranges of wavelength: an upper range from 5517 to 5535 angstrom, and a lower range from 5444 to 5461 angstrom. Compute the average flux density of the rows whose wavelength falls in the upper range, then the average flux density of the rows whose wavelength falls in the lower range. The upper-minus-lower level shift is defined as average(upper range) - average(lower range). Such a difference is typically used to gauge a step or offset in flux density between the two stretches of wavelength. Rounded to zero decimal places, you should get 47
